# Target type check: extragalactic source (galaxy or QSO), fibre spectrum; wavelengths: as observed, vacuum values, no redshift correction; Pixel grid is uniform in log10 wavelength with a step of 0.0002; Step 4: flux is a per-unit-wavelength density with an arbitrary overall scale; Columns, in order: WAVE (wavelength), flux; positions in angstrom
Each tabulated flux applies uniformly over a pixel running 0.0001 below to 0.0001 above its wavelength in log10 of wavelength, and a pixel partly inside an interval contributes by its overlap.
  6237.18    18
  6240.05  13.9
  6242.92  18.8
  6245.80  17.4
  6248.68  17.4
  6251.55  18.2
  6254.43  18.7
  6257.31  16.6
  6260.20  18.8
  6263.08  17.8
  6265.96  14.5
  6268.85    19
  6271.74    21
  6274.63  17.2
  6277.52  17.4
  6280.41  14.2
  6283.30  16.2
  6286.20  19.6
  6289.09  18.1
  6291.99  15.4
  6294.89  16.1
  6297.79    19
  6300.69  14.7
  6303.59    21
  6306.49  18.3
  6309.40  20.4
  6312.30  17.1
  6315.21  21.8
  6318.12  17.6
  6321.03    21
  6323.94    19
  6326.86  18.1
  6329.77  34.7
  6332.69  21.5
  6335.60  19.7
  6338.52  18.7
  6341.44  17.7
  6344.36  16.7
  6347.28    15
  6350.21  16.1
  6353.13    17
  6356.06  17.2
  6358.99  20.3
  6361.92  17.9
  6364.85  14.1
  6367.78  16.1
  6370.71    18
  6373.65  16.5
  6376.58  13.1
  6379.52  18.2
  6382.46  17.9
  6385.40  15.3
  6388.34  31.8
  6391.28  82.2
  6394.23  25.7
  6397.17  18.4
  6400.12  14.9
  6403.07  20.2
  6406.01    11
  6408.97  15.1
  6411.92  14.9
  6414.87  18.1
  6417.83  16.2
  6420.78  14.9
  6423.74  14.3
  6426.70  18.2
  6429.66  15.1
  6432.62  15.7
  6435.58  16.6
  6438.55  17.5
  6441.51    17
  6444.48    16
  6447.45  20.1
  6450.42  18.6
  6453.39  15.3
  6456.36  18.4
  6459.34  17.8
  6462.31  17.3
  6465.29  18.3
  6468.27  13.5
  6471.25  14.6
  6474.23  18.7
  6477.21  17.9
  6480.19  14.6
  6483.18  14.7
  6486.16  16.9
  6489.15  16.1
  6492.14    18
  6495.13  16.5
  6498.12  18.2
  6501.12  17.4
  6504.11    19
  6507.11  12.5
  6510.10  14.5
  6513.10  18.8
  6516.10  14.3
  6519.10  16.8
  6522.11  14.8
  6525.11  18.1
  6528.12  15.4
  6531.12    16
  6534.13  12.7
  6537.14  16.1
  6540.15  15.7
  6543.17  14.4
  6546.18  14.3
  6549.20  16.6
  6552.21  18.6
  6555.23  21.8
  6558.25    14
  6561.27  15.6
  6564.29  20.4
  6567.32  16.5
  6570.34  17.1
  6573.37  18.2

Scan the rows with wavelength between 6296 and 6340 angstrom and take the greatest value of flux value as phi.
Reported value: 34.7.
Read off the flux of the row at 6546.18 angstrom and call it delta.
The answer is 14.3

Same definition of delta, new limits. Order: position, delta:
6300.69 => 14.7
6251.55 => 18.2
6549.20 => 16.6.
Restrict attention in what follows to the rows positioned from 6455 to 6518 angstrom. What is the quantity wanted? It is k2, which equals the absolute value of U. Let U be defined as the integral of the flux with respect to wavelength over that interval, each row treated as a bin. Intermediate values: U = 1044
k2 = 1044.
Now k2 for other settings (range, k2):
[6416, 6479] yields 1056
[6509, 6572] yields 1028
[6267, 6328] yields 1109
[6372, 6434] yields 1262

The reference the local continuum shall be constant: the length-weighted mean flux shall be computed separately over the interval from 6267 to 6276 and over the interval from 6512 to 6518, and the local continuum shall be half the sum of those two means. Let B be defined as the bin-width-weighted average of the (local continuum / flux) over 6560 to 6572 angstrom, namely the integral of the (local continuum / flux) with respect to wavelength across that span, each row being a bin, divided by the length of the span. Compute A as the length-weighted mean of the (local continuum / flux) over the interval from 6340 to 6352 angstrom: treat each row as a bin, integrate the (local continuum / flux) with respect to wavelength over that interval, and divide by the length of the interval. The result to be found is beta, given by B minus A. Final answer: -0.06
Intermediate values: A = 1.08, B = 1.02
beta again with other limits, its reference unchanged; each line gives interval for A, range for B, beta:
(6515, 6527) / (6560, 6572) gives -0.09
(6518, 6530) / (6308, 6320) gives -0.17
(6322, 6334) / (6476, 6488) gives 0.30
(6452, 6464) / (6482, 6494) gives 0.05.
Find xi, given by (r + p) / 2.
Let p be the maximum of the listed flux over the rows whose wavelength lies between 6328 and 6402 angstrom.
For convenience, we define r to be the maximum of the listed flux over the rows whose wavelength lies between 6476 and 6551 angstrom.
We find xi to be 51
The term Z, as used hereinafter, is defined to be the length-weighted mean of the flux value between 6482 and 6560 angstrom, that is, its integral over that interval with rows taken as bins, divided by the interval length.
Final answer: 16.2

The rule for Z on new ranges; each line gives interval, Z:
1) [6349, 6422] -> 20.1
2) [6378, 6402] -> 27.9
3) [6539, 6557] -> 16.9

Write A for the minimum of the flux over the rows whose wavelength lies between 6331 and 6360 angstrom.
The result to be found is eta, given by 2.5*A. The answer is 37.5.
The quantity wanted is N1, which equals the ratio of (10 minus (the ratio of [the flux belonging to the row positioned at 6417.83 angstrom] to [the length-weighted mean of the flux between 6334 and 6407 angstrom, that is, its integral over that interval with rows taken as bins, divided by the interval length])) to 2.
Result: 4.60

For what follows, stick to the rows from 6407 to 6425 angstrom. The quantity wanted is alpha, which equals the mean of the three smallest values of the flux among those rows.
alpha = 14.7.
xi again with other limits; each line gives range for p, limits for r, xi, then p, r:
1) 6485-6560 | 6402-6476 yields 21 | 21.8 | 20.2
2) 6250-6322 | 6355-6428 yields 52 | 21.8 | 82.2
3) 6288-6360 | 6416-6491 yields 27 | 34.7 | 20.1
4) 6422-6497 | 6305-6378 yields 27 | 20.1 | 34.7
